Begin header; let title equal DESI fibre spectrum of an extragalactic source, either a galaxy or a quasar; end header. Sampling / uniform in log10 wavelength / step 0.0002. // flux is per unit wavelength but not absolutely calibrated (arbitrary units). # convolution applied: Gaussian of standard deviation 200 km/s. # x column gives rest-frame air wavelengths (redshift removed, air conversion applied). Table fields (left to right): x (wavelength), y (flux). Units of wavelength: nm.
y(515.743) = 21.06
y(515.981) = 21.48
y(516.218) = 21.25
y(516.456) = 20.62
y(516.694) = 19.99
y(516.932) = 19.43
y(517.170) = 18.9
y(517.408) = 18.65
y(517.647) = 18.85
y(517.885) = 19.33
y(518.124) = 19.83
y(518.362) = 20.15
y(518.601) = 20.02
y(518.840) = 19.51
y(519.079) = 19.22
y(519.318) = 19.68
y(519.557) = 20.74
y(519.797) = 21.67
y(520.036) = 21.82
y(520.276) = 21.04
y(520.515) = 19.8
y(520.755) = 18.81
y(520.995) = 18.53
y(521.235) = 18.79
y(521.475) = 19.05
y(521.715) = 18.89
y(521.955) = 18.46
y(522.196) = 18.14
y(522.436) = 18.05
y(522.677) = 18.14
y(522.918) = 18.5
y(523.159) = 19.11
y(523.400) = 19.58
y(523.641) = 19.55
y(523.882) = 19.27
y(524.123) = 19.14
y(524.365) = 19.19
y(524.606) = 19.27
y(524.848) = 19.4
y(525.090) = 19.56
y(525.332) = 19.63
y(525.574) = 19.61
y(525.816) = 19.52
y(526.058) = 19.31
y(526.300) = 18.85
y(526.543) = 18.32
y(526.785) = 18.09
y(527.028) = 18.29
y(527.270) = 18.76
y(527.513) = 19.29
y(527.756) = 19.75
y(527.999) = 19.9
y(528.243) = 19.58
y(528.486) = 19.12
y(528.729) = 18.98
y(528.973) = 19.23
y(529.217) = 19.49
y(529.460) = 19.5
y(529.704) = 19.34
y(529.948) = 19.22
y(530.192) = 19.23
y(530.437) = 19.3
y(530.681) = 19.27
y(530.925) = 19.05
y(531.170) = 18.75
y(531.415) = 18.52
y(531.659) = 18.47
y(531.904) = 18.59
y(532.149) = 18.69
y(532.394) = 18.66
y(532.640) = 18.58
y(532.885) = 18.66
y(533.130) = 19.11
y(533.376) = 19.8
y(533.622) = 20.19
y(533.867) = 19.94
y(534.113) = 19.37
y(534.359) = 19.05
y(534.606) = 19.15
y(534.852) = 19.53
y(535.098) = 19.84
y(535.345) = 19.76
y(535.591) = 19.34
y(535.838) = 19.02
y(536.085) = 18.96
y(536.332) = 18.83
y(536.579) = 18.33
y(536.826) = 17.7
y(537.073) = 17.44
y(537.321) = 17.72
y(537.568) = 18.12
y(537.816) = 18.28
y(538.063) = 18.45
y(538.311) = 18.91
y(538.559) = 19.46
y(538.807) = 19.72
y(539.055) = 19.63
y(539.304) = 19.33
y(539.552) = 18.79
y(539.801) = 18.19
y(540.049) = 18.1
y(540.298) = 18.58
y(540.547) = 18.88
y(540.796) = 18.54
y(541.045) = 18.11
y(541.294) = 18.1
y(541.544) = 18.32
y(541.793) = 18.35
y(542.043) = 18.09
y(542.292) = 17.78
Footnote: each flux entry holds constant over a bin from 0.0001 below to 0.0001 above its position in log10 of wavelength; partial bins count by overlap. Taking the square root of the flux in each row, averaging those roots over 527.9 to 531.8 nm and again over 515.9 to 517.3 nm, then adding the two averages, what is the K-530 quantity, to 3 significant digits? 8.88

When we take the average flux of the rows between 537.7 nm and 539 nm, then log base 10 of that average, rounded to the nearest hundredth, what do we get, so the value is 1.28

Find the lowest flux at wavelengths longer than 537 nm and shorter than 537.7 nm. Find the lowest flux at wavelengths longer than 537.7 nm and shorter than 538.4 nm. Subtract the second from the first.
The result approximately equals -0.8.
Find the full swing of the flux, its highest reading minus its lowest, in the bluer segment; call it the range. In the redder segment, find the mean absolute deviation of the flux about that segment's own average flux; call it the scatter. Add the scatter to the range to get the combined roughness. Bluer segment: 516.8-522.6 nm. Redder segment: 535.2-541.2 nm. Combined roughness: 4.3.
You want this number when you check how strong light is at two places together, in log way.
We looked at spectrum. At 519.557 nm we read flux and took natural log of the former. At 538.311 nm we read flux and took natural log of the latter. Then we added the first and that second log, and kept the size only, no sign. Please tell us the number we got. 5.97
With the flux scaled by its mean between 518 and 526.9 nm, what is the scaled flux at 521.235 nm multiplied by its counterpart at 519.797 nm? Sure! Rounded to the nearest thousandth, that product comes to 1.087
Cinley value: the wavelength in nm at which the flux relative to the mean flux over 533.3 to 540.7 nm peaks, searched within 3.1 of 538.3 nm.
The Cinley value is 535.345 nm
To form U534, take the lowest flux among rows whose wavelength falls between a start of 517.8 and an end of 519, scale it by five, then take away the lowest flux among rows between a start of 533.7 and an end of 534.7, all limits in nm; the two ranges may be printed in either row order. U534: 78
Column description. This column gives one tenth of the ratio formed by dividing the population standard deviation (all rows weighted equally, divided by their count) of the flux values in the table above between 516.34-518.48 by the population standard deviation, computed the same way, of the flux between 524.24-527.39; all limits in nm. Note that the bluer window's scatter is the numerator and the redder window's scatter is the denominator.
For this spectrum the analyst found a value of 0.12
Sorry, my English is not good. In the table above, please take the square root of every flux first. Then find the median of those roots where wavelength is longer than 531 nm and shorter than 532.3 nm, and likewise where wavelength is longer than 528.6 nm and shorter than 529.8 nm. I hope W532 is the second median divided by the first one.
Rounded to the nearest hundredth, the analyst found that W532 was 1.02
